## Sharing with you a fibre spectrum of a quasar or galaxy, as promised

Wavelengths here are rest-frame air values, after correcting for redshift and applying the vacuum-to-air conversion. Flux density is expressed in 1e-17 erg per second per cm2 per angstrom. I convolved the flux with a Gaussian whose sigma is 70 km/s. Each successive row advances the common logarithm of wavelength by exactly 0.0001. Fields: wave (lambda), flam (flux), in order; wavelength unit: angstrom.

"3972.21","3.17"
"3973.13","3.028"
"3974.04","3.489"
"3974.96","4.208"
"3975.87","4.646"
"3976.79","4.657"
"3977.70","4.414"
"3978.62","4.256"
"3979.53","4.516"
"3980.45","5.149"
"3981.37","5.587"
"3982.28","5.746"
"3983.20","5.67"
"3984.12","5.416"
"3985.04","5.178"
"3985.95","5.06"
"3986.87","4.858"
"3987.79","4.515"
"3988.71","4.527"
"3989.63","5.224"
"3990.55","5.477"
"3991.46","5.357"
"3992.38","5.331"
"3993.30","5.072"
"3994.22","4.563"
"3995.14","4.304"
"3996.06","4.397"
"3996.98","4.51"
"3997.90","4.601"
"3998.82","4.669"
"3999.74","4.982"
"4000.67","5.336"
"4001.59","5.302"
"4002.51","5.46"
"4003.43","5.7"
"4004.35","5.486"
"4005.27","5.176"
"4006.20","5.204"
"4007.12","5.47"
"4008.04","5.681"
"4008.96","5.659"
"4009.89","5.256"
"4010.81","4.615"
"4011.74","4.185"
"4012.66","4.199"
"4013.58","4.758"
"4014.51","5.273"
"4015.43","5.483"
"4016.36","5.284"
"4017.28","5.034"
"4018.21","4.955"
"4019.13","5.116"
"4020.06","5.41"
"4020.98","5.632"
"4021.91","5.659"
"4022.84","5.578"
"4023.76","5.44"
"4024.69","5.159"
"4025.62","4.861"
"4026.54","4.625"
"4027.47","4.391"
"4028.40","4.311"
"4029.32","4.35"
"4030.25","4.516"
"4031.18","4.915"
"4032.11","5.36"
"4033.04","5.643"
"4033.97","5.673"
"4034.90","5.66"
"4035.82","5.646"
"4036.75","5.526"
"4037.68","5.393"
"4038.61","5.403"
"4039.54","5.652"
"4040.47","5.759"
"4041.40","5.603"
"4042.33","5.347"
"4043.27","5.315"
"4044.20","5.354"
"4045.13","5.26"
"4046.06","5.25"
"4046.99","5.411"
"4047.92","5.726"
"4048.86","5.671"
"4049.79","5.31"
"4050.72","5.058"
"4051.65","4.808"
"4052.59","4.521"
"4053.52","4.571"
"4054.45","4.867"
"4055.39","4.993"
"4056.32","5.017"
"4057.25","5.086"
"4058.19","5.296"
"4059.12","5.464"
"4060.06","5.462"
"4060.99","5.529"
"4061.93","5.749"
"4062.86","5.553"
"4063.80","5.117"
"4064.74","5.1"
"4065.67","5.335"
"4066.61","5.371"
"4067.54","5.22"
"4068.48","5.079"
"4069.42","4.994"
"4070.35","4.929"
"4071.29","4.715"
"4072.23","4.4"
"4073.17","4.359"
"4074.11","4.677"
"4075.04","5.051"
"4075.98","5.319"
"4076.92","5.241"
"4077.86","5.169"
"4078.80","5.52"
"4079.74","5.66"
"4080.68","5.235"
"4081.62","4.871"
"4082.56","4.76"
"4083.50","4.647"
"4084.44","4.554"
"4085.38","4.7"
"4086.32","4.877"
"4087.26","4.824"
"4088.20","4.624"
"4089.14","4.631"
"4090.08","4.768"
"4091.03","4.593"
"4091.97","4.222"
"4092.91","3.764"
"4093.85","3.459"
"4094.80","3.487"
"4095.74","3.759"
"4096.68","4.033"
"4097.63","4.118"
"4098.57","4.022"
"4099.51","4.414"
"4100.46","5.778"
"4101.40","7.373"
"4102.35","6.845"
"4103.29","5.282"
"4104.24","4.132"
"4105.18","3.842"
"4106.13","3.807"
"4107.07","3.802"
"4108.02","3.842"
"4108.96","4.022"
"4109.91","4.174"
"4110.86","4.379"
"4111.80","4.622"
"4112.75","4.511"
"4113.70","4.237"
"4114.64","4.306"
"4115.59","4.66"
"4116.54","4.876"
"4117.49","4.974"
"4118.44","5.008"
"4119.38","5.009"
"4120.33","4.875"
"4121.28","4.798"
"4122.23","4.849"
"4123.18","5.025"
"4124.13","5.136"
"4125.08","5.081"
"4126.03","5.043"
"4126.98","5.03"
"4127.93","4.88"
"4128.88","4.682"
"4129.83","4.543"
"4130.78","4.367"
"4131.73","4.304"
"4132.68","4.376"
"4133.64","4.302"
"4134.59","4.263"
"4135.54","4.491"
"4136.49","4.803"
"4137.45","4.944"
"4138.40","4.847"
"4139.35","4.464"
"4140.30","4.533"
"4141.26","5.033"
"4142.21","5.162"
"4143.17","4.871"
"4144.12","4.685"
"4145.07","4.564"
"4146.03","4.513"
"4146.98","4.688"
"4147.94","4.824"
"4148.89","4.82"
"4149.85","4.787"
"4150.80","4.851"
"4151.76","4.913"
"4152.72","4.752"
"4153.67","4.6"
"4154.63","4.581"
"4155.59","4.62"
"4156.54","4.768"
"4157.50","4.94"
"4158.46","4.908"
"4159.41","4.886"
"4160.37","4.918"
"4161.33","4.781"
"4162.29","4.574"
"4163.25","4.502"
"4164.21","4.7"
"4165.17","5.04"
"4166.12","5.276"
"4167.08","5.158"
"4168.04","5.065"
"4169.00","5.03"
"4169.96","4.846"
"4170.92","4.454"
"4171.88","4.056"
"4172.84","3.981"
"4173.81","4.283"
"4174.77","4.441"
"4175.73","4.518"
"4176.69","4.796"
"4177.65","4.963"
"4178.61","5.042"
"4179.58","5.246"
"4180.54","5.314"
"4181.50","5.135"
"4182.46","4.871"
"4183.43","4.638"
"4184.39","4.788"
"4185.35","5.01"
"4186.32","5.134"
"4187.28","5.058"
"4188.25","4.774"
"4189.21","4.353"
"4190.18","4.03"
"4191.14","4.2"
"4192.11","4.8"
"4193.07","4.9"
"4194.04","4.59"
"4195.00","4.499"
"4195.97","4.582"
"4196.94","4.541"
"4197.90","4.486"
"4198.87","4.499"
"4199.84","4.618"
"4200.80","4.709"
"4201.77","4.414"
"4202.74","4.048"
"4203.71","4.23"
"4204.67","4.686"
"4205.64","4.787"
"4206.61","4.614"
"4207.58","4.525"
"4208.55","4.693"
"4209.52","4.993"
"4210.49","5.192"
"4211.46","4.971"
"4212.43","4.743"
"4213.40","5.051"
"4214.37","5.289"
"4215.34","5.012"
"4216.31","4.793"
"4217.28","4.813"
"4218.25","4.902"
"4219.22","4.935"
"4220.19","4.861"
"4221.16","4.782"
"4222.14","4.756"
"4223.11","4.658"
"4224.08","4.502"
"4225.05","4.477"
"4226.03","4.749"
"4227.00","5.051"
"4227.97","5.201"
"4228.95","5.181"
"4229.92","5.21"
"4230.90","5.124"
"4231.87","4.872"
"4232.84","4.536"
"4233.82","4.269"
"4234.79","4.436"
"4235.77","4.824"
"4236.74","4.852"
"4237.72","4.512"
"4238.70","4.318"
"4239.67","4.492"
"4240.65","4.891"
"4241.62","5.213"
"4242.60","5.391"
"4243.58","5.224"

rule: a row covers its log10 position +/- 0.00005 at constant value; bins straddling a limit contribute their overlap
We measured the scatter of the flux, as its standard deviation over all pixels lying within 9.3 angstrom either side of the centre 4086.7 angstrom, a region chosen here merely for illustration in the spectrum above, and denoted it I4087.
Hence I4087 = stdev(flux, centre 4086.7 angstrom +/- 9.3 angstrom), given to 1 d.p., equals 0.6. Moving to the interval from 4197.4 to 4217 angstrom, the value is 0.3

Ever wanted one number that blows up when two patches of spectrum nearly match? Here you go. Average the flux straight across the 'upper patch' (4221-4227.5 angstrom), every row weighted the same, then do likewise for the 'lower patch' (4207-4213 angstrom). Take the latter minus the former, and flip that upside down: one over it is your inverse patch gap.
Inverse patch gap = 7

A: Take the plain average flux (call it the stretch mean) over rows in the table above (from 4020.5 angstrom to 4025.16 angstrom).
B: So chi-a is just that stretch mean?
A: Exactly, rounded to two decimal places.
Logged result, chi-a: 5.49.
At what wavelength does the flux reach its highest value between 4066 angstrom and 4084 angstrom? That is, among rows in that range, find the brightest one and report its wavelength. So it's 4079.74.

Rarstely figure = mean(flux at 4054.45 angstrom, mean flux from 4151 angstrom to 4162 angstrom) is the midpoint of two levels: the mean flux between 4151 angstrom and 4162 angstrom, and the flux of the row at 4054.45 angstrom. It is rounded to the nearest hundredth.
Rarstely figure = 4.83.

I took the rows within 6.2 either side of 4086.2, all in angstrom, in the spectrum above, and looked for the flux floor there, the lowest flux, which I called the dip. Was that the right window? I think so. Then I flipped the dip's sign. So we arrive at -4.22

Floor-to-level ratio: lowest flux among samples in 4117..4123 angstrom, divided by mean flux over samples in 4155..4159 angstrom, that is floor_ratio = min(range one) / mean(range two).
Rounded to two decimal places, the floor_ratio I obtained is 1.00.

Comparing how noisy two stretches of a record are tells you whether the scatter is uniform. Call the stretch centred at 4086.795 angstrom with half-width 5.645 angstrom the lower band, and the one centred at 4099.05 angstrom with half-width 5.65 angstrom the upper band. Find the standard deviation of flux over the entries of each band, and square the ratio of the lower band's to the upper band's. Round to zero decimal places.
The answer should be 0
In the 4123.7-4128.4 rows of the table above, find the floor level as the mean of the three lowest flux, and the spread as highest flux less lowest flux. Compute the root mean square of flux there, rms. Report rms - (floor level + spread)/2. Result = 2.41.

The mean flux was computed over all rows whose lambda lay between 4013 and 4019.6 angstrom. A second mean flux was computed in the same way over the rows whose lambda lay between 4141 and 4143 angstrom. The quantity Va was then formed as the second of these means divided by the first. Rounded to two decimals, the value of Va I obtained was 0.99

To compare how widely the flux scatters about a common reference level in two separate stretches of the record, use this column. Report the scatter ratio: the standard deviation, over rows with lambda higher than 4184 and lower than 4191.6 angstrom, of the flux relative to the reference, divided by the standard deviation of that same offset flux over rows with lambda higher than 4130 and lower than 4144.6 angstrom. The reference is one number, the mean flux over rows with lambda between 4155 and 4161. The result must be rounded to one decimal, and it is 1.4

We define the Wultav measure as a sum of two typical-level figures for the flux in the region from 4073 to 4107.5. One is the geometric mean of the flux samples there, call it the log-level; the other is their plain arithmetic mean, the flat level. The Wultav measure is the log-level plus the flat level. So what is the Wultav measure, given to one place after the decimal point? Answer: 9.4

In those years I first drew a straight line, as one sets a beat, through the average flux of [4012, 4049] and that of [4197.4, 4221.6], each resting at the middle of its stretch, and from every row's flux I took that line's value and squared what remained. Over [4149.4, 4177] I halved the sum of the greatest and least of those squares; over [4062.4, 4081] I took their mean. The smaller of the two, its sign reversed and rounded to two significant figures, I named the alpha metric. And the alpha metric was -0.12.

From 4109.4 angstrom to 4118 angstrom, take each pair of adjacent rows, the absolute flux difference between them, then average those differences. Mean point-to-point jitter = 0.20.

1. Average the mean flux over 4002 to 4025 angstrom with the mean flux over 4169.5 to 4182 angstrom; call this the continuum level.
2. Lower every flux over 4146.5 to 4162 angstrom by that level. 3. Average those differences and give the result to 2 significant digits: -0.18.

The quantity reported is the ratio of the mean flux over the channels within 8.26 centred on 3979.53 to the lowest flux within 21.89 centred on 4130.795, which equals 1.16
